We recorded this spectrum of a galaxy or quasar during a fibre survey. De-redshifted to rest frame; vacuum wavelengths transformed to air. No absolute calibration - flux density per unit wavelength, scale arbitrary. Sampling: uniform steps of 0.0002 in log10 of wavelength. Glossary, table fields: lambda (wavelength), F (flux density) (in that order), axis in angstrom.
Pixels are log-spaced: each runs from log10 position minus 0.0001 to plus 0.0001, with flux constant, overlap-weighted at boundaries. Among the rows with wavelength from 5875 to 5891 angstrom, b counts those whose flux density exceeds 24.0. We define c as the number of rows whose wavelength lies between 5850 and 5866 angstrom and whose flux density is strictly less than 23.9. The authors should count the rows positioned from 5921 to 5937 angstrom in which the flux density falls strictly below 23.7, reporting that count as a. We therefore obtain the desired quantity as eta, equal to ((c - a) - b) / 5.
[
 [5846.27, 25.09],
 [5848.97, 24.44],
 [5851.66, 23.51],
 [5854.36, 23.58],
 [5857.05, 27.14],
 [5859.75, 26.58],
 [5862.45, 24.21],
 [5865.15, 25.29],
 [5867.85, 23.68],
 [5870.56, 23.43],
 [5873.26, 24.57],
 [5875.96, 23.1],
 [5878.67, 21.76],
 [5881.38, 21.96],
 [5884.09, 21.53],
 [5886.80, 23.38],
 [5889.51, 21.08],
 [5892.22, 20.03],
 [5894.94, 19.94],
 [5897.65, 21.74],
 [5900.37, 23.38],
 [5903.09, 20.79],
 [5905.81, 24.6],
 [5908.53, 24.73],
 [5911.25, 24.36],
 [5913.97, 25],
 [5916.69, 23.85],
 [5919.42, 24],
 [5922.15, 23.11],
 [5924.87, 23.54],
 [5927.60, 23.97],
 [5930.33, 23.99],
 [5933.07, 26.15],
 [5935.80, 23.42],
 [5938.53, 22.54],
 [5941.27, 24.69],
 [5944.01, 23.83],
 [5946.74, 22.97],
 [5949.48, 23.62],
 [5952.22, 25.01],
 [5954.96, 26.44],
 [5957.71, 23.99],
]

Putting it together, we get -0.20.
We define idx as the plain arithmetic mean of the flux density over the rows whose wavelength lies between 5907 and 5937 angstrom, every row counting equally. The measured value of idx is 24.2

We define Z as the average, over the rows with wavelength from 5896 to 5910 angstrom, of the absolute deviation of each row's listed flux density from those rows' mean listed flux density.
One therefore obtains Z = 1.4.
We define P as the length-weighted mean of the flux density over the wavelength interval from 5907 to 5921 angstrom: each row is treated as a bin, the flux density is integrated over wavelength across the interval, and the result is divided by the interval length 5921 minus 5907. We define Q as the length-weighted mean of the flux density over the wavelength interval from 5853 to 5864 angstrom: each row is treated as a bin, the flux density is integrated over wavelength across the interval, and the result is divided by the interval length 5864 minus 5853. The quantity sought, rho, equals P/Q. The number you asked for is 0.96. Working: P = 24.4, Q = 25.4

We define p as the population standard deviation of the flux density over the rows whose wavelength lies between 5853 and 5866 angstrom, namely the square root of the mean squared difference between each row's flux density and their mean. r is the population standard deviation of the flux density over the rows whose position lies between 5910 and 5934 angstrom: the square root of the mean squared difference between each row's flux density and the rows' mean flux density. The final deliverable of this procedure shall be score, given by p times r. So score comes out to 1.1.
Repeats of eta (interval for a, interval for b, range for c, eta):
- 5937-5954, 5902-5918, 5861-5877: -0.80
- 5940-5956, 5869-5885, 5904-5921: -0.40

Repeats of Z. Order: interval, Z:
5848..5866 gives 1.2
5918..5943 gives 0.7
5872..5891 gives 1.0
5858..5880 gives 1.1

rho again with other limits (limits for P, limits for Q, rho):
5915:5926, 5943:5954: 0.99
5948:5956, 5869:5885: 1.10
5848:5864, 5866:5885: 1.09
